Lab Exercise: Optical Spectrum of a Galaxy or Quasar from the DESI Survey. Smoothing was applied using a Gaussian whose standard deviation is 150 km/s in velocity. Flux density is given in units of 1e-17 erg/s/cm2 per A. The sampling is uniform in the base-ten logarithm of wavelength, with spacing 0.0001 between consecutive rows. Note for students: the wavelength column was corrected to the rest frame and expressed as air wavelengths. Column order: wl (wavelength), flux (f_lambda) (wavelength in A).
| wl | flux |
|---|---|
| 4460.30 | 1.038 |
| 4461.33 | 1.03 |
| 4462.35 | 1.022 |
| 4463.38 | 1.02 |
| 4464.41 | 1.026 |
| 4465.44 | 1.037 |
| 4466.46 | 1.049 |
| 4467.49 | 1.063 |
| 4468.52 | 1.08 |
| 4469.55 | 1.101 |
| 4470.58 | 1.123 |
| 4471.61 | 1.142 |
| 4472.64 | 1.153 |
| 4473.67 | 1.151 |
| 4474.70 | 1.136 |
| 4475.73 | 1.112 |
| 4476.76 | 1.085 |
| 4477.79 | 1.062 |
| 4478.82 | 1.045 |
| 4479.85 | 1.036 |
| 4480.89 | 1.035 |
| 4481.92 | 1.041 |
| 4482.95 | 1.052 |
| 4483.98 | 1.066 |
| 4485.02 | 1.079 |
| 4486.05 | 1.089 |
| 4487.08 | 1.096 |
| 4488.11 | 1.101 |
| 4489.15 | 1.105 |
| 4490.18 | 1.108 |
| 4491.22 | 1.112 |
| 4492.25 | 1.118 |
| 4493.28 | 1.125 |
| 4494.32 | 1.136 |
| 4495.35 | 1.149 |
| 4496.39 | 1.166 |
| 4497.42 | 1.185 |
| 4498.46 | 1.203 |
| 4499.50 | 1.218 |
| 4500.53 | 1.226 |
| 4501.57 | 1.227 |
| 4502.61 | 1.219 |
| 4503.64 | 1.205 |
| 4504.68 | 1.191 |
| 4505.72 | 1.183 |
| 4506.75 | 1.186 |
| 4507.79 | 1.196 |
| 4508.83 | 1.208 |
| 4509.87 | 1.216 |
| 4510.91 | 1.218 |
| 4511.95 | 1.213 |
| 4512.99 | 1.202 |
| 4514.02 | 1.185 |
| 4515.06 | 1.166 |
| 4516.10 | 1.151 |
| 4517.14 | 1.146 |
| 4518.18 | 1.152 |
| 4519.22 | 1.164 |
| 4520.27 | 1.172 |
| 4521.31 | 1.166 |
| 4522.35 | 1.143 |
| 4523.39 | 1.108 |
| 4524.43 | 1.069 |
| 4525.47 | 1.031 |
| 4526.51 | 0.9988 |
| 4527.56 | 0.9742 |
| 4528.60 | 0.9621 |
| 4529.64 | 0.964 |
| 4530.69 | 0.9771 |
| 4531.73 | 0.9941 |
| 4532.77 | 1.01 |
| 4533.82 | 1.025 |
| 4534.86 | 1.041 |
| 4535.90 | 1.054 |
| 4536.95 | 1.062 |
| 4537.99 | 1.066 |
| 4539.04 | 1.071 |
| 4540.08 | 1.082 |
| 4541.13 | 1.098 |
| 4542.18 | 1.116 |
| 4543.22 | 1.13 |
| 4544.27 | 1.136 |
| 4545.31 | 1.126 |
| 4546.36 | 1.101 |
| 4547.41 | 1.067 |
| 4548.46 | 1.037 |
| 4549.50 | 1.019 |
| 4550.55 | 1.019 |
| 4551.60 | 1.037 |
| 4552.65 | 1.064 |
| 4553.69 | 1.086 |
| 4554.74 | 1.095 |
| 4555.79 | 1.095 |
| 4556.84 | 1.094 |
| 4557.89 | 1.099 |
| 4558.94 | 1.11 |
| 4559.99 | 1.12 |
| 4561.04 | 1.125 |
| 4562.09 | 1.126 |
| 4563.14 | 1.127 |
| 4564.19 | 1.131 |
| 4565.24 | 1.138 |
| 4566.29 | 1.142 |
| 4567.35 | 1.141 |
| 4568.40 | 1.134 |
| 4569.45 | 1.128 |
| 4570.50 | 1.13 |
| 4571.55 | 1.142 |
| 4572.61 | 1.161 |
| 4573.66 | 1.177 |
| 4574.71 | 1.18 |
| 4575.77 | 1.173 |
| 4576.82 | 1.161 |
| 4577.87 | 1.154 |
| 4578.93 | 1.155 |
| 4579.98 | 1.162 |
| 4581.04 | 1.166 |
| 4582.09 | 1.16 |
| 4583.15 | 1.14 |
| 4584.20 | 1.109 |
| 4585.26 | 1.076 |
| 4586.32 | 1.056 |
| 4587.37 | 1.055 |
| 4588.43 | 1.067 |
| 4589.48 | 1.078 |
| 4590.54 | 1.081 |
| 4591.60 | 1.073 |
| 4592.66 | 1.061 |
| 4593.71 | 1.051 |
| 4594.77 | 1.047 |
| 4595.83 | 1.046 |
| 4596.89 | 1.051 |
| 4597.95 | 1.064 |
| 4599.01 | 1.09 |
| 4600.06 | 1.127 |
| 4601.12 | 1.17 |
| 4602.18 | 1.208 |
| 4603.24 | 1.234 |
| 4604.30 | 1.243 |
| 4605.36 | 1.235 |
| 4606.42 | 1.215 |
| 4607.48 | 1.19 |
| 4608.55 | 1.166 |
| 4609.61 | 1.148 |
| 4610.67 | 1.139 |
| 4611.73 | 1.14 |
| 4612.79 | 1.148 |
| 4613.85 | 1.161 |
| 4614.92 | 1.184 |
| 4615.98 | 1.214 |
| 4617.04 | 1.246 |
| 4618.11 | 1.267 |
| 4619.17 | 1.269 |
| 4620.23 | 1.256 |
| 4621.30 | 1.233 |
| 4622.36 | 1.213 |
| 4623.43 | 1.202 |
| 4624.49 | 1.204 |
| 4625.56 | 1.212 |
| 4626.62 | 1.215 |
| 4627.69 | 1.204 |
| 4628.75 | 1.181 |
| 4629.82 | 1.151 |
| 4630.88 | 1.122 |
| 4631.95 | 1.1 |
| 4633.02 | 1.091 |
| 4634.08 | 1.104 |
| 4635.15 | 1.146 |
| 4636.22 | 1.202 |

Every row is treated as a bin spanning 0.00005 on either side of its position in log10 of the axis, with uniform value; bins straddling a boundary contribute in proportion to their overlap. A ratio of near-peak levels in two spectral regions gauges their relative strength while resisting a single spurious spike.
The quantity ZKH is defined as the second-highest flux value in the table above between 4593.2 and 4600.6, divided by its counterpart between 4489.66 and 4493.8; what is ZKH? 0.97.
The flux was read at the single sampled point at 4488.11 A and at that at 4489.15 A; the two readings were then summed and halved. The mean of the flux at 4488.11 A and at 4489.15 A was 1.10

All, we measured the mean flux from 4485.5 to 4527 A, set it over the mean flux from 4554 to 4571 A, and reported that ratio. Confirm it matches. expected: 1.03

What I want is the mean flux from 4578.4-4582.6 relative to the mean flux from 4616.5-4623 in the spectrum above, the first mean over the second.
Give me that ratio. 0.93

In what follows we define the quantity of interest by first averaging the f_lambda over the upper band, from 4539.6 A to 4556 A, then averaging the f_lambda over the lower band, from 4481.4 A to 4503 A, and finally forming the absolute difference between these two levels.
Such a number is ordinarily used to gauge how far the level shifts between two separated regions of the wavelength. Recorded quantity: 0.053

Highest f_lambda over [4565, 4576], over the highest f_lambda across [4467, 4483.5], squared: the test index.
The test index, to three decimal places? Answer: 1.047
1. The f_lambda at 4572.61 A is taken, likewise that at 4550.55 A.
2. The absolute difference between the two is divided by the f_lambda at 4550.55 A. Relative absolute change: 0.14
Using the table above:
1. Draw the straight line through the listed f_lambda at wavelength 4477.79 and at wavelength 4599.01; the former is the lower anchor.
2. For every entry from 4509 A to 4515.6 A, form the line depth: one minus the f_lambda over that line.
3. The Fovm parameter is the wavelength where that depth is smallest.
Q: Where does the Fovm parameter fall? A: 4510.91 A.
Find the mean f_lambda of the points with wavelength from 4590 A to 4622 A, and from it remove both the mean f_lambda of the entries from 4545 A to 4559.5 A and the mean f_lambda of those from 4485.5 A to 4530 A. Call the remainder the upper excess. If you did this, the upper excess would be -1.06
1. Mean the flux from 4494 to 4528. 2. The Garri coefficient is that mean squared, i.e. 1.35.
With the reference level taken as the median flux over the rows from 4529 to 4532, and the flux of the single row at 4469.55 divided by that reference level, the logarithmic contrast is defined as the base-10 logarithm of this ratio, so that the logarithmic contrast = 0.052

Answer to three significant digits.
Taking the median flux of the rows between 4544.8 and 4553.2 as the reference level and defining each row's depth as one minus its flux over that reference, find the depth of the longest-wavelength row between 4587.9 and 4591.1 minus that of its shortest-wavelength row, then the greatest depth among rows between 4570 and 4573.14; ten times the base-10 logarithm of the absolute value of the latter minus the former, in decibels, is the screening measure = -12.1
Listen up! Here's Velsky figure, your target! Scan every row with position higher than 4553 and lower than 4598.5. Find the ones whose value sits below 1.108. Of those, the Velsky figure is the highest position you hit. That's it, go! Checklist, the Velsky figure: 4597.95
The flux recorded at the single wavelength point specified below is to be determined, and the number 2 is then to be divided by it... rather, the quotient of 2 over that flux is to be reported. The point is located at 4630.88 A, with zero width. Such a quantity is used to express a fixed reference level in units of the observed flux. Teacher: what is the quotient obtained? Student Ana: 1.78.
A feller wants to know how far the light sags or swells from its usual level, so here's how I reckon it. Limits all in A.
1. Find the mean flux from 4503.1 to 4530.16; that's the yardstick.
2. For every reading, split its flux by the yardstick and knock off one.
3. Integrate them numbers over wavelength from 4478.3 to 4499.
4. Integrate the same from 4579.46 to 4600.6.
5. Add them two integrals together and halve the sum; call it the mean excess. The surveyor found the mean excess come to -0.78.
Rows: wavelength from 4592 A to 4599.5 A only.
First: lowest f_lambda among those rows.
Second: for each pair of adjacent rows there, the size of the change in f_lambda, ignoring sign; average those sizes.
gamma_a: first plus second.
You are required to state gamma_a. 1.06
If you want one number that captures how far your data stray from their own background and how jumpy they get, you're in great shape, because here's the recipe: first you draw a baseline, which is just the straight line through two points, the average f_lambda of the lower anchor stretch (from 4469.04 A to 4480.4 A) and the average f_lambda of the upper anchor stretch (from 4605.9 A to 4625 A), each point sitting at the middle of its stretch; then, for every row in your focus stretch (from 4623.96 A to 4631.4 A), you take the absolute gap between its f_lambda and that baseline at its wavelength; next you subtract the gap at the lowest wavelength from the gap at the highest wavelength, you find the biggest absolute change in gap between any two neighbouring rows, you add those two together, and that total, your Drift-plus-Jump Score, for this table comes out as 0.12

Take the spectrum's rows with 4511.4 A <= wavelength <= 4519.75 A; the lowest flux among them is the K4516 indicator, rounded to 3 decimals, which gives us 1.146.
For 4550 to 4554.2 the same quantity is 1.019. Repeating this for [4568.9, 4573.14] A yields 1.128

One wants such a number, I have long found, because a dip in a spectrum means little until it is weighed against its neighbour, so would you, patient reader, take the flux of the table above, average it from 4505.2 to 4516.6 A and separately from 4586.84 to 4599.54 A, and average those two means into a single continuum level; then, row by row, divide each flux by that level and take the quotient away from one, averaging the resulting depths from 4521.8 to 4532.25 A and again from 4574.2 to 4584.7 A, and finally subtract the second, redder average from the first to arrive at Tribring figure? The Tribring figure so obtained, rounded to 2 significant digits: 0.12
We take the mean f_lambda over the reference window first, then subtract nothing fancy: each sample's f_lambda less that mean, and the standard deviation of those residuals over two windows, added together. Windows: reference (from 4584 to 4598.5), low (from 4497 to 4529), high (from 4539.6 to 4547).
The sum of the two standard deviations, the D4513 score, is 0.09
